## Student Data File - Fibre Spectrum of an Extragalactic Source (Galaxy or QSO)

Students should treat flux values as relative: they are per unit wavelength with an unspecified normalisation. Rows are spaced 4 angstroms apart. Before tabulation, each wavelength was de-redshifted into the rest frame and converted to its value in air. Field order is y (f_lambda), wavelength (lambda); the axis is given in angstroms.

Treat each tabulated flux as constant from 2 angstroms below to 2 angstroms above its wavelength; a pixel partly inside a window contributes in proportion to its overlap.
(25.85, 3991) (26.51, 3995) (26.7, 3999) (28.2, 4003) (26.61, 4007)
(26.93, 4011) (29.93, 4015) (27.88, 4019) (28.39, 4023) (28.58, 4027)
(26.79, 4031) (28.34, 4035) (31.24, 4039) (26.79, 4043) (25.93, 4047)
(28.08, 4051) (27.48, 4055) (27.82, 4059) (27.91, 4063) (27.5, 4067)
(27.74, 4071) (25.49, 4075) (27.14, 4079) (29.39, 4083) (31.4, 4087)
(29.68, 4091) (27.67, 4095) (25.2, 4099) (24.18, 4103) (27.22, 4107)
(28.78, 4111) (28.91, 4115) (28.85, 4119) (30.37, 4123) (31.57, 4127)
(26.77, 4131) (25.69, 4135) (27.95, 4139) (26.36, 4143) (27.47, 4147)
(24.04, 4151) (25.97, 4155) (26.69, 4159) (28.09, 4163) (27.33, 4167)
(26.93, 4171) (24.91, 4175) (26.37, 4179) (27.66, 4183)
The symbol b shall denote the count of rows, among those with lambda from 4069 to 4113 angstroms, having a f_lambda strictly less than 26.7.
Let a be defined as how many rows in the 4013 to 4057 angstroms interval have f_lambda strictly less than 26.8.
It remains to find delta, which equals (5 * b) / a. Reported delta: 5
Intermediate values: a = 3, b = 3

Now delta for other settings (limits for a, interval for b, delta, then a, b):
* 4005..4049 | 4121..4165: 6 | 4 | 5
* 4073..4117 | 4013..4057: 2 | 3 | 1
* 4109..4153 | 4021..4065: 1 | 4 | 1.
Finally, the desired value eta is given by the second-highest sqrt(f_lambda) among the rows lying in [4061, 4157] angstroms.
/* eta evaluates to 5.60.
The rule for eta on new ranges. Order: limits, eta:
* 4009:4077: 5.47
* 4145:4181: 5.24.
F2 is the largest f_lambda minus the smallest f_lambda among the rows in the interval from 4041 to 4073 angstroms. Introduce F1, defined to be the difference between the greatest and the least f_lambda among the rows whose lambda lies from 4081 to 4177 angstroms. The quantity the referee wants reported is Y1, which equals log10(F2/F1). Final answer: -0.5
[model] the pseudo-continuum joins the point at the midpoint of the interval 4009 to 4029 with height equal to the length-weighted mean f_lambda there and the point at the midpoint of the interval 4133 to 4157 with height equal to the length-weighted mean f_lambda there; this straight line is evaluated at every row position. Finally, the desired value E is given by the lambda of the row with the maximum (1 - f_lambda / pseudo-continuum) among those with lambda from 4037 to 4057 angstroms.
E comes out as 4047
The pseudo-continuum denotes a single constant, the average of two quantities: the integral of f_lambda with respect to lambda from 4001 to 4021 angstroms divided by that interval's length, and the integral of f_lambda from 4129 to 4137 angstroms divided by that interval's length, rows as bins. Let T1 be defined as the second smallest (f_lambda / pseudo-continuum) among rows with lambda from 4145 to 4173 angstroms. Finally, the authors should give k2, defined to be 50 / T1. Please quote 52.1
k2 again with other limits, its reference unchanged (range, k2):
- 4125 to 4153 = 52.7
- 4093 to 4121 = 53.7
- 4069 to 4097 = 49.9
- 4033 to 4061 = 50.5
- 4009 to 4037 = 50.3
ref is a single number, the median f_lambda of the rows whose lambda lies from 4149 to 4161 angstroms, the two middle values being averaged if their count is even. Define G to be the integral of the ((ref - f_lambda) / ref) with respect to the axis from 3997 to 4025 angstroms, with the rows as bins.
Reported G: -2.0 angstroms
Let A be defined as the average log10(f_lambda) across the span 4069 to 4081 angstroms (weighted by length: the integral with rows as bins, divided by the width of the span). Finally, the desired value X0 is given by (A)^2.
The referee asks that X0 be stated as 2.04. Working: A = 1.43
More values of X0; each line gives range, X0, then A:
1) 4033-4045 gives 2.13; 1.46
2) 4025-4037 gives 2.09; 1.45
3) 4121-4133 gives 2.16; 1.47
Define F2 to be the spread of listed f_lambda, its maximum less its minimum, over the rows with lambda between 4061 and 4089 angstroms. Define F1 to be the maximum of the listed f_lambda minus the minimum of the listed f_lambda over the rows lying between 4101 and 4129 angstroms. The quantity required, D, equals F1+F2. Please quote 13.3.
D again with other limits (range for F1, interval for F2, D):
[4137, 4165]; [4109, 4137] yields 9.9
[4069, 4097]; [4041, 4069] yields 8.1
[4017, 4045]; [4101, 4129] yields 11.8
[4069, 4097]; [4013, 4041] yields 10.4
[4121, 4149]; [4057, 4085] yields 9.8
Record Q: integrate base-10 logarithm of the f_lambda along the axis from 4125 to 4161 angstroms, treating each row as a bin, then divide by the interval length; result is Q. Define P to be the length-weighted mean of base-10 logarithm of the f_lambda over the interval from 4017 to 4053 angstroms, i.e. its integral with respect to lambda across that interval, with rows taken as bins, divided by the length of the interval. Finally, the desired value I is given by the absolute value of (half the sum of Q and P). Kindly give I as 1.44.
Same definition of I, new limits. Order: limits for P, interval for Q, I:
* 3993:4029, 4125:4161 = 1.44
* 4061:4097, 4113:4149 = 1.45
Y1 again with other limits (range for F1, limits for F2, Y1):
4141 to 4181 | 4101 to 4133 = 0.3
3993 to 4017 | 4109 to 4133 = 0.1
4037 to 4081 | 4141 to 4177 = -0.2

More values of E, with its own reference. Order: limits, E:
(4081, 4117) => 4103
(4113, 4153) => 4151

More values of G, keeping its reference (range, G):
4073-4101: -2.2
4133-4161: -0.4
